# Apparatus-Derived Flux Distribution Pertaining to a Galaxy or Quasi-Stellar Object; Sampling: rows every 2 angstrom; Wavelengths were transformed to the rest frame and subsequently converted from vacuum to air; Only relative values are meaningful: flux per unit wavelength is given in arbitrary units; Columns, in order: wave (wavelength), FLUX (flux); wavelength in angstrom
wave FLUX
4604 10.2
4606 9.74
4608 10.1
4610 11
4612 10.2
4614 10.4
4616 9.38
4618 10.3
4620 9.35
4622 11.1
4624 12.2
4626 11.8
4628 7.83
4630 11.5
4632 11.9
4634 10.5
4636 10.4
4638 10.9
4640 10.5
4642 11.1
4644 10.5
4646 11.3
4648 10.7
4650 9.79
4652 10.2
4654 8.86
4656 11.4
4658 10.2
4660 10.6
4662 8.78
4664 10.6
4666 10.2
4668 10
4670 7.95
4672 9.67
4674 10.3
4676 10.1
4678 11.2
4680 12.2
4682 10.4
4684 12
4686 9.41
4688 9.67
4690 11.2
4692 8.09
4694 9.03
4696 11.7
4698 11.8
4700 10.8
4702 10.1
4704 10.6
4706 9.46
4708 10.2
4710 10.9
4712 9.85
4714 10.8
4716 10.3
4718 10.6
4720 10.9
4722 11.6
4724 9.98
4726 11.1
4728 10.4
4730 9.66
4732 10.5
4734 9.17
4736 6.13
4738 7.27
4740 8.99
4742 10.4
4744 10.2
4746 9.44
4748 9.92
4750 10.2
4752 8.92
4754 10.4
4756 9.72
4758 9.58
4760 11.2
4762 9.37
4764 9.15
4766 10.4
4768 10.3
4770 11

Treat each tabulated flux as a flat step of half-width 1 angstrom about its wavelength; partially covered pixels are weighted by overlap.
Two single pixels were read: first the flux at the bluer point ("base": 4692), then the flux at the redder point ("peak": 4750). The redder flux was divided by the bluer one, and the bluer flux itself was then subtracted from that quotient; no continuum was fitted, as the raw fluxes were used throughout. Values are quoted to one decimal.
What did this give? -6.8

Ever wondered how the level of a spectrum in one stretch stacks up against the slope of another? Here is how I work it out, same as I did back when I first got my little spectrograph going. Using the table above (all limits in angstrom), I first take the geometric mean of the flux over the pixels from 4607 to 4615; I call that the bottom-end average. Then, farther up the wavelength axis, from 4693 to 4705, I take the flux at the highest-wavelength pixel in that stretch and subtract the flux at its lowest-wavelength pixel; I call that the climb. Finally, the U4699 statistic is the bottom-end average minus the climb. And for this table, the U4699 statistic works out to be 8.8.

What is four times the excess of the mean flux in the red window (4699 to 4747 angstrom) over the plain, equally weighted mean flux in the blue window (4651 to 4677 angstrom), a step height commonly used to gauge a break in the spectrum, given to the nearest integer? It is 0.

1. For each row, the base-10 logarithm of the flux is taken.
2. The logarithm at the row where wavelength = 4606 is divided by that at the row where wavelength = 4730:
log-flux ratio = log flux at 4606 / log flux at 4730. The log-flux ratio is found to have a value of 1.00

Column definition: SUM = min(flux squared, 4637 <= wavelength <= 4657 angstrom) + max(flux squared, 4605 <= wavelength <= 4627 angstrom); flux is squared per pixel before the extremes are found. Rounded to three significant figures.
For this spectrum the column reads 227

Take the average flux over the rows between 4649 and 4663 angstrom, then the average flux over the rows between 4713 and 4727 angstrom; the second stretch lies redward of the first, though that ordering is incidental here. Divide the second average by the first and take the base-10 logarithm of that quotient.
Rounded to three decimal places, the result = 0.033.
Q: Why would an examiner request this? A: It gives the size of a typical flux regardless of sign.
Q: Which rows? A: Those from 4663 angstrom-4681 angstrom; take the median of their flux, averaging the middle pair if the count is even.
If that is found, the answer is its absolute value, 10.2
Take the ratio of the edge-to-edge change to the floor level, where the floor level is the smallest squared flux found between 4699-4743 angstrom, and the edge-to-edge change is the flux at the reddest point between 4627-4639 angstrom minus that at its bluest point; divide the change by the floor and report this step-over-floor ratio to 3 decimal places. 0.082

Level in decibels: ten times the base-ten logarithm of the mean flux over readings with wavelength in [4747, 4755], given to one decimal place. 9.9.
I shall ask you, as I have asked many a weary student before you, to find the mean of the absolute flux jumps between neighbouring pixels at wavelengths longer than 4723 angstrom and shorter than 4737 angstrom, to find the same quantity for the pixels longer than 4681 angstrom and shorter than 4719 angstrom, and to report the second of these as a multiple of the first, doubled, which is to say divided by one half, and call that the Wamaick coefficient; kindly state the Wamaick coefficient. 1.7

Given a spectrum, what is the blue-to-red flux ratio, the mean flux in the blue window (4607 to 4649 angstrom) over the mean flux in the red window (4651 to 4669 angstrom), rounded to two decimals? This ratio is 1.05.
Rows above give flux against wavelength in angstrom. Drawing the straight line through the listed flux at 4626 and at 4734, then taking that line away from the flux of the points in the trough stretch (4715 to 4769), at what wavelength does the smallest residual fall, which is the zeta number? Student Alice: 4736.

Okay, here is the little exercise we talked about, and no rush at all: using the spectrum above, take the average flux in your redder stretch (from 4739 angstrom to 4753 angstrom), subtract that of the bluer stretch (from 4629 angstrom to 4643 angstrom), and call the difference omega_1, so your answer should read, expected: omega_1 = -1.2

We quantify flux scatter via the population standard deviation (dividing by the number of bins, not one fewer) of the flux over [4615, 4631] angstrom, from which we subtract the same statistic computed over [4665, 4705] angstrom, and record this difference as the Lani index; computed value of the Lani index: 0.25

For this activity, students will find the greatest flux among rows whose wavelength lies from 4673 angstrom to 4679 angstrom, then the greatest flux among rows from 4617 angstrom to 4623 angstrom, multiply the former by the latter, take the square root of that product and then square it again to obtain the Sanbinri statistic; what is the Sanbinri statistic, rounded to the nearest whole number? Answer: 124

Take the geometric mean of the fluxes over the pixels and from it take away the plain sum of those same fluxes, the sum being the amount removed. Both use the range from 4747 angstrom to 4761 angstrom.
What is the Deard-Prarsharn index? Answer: -60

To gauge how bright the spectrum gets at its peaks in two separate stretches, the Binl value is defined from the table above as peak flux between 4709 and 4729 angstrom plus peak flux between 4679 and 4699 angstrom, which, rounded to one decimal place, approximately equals 23.8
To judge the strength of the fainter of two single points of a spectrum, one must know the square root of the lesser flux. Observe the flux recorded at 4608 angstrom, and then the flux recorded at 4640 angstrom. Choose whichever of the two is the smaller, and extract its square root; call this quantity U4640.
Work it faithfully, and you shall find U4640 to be 3.18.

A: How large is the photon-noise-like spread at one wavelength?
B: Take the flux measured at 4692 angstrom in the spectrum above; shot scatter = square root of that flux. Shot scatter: 2.8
